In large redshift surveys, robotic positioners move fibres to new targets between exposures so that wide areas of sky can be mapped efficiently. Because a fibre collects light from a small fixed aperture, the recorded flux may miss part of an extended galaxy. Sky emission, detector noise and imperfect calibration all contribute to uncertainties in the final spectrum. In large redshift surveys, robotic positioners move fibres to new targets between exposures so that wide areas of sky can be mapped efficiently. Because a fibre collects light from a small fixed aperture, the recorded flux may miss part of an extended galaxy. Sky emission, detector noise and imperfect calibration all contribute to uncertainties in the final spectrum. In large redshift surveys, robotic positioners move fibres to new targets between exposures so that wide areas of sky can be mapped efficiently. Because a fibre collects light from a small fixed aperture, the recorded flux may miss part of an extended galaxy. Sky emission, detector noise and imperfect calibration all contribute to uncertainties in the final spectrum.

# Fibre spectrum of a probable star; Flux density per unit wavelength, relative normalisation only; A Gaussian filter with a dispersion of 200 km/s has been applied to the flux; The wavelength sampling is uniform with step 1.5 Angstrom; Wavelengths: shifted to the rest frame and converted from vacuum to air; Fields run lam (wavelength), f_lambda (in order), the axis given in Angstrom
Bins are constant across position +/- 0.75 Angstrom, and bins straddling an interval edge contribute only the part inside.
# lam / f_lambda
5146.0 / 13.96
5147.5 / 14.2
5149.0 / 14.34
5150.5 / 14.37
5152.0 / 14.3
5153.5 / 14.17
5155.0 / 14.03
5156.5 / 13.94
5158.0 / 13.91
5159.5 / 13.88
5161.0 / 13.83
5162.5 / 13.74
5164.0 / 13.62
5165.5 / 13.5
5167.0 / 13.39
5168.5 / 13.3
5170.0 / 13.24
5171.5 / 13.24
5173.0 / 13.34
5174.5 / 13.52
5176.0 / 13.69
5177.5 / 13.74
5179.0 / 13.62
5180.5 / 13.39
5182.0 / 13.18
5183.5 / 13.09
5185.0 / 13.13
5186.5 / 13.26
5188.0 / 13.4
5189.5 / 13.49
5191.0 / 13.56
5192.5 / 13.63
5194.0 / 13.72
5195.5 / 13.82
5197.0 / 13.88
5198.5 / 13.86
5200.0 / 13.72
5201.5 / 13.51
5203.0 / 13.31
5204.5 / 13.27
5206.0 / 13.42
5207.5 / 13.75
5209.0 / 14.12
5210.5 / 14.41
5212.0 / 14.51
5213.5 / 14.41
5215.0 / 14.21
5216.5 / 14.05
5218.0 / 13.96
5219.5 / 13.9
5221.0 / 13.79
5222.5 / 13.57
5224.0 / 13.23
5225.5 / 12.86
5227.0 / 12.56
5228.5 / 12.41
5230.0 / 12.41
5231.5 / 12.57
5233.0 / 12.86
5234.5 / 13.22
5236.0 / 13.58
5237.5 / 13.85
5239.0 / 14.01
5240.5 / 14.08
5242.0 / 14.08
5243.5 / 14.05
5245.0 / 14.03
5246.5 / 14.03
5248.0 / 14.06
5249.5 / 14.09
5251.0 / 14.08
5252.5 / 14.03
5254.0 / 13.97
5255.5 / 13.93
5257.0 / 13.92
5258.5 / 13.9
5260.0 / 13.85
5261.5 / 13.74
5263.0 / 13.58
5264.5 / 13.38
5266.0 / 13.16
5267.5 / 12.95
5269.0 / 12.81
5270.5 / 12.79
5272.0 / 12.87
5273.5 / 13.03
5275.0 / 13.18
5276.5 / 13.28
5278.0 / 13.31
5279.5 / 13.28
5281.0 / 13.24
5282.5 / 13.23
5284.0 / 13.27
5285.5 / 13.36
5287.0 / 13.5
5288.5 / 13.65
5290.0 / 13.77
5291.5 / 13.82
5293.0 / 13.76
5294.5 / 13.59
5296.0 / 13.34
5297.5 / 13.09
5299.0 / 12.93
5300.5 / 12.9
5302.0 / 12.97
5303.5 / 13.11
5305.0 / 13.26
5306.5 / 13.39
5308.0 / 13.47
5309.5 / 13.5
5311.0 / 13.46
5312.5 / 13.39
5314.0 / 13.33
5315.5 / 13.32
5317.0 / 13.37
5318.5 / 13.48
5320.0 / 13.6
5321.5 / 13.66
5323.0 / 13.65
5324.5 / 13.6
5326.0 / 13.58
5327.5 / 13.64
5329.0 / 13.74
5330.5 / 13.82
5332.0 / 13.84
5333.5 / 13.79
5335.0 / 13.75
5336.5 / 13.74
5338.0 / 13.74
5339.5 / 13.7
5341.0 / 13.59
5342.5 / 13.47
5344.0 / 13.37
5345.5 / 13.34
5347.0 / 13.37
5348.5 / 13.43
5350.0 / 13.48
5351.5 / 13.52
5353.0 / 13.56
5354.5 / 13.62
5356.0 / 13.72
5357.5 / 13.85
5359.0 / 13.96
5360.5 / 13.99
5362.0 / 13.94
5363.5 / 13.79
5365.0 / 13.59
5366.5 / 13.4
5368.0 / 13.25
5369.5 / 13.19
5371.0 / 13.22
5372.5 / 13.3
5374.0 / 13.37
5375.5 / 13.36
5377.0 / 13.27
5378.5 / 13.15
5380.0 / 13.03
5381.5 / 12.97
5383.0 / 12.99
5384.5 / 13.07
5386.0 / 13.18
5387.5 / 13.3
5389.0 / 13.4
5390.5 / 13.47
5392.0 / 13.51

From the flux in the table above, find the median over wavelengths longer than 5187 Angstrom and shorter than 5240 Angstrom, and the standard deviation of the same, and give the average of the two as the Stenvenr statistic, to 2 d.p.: 7.09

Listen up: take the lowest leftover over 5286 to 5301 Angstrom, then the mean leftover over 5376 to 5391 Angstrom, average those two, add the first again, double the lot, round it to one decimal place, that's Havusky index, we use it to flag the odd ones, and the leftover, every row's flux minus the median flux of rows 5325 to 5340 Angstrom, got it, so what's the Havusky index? -3.1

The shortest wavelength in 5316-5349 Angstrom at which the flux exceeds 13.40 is 5318.5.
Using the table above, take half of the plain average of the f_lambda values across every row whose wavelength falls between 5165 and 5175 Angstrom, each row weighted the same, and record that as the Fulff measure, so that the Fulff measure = 6.68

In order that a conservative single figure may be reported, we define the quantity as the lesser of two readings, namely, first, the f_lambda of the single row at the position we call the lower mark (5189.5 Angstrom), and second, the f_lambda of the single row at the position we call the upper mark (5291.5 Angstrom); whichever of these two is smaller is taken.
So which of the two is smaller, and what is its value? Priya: 13.5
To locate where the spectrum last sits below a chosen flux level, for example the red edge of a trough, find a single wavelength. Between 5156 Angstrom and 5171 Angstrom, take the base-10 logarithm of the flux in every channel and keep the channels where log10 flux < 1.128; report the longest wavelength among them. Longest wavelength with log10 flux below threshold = 5170.0 Angstrom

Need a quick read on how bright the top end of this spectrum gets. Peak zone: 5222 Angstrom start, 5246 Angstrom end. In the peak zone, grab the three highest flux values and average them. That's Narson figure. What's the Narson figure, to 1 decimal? 14.1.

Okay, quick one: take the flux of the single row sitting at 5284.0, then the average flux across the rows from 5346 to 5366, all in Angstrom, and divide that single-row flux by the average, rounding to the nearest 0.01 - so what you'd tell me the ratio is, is 0.97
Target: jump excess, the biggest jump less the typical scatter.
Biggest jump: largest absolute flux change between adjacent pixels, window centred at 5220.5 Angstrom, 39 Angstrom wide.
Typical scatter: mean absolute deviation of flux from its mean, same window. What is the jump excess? -0.15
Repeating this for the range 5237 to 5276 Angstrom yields -0.19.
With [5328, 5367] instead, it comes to 0.03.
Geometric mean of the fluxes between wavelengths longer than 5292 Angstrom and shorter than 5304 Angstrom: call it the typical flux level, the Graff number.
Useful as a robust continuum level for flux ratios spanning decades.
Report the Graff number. 13.2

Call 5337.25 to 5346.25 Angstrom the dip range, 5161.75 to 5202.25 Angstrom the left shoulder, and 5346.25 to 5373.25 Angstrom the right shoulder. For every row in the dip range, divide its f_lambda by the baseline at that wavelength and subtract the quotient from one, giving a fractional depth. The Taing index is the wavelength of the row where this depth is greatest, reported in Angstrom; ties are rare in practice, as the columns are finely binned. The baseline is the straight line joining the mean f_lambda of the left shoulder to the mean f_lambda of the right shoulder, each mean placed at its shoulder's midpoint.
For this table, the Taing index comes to 5345.5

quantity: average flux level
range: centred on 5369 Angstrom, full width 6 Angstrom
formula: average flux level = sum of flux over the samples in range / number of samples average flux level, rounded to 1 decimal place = 13.3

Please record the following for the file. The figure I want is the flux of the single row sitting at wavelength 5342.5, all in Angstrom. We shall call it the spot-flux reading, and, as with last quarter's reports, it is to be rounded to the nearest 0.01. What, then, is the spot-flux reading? 13.47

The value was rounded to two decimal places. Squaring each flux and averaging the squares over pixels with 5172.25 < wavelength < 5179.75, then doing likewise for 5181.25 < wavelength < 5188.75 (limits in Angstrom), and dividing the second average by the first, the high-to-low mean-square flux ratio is 0.95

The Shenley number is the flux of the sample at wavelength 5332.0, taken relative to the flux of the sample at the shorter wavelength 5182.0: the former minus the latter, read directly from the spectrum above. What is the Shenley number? 0.7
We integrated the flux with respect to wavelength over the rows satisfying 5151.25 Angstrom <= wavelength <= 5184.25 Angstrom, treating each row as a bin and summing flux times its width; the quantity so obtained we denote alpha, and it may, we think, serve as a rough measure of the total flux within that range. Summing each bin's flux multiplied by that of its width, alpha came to 449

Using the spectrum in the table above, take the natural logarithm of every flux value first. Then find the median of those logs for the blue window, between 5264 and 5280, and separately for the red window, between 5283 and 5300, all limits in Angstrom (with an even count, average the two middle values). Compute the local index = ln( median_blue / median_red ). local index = -0.010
